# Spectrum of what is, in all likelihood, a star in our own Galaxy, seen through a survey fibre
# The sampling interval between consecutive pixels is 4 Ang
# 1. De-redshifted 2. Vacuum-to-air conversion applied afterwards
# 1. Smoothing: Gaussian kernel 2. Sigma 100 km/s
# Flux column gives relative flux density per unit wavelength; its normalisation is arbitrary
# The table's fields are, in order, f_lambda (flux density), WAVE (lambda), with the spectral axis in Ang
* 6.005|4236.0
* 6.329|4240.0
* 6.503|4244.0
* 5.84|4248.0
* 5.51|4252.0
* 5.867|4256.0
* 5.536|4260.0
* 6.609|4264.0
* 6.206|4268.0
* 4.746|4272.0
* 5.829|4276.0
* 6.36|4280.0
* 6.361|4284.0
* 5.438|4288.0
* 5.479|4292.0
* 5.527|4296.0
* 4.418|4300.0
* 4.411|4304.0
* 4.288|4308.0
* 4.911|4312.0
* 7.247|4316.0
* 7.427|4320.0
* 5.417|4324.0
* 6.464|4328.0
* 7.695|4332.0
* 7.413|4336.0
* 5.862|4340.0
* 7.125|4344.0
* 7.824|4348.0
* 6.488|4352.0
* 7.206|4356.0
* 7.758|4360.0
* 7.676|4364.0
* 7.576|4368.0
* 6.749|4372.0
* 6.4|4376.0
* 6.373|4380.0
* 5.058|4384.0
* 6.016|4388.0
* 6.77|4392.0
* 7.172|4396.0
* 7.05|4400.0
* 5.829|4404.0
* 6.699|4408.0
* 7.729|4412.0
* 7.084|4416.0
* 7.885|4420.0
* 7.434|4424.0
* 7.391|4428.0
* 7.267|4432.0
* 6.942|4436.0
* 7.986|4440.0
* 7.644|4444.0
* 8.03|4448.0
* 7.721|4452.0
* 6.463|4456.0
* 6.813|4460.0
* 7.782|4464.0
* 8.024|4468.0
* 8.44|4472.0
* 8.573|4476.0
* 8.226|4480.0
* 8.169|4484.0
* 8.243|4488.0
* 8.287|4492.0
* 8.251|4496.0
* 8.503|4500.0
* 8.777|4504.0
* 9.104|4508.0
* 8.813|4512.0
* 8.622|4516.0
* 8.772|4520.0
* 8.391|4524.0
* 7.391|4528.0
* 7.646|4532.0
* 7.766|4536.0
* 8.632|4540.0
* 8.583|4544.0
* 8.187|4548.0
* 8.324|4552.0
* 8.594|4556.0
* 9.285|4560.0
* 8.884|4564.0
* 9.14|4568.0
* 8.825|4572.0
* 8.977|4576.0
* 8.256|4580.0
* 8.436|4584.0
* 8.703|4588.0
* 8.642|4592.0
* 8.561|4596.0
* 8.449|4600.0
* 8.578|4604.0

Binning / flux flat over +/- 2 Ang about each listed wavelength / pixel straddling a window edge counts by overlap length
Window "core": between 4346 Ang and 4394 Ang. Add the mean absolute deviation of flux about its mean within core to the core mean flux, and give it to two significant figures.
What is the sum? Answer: 7.5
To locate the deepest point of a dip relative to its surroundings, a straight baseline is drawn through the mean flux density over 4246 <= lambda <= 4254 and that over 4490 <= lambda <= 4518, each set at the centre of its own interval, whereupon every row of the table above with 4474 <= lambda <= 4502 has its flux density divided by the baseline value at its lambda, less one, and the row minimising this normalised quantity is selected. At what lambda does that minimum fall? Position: 4496.0 Ang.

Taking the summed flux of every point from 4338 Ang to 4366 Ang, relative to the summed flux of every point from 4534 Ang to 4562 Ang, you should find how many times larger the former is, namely 0.84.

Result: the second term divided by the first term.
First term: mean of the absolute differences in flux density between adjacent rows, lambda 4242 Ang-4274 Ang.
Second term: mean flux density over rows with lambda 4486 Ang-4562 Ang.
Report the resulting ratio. 13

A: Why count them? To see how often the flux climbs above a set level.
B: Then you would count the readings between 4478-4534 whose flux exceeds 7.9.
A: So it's 12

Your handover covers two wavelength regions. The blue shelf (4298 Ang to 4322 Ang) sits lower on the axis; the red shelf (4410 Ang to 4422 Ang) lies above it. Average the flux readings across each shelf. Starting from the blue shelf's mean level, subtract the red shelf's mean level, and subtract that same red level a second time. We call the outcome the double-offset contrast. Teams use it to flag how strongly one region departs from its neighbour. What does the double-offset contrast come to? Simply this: -9.7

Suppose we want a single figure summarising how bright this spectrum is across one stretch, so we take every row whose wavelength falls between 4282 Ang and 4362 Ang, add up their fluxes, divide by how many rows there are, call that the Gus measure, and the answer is 6.24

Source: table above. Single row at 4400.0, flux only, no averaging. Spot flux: 7.05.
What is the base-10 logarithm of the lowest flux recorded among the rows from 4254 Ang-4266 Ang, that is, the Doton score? 0.74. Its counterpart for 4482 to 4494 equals 0.91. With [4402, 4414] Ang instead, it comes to 0.77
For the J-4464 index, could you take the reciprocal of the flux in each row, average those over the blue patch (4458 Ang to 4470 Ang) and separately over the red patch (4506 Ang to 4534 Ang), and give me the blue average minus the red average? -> 0.014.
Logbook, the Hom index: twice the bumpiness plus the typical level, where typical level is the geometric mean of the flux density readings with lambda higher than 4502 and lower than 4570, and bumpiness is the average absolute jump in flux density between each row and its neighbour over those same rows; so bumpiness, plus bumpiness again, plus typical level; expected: 9.23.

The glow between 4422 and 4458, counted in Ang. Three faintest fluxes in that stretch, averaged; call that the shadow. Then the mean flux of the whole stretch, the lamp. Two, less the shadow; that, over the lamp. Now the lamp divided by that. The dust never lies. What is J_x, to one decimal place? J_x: -11.3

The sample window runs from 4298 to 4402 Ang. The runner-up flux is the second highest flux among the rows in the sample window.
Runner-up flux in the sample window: 7.758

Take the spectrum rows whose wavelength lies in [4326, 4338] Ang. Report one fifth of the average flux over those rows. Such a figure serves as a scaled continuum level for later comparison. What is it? 1.44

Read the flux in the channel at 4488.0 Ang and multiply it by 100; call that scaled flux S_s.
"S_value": 824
